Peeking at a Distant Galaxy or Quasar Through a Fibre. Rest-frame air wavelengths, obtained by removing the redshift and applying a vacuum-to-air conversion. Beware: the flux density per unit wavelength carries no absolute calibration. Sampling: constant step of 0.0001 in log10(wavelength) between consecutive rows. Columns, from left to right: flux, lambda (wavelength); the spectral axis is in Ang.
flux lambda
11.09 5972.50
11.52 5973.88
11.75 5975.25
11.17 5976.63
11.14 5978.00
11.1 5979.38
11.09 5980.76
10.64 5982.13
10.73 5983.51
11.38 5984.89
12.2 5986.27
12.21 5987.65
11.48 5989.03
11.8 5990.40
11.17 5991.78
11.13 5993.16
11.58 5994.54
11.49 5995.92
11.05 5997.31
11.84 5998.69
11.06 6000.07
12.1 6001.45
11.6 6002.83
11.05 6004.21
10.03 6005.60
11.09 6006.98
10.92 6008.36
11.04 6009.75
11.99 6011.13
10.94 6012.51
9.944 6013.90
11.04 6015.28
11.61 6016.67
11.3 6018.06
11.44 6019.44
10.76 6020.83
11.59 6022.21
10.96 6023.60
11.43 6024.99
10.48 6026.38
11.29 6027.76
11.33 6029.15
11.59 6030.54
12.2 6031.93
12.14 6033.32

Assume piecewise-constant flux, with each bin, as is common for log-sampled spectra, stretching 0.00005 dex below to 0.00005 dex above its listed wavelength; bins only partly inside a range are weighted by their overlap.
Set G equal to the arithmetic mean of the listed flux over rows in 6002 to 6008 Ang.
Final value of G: 10.9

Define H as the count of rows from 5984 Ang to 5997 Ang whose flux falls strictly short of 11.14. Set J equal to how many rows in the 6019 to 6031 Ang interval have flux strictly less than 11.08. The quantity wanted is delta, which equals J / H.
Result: 3.0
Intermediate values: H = 1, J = 3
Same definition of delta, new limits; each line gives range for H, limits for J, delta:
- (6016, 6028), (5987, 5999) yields 0.3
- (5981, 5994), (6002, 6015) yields 2.0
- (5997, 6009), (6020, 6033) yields 0.5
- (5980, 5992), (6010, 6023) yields 1.3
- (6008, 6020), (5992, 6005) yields 0.6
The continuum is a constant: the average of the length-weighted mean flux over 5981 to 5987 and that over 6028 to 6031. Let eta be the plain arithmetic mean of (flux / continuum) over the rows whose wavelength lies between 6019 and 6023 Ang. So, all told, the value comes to 0.99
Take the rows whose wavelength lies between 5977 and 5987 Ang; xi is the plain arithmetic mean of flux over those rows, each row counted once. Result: 11.2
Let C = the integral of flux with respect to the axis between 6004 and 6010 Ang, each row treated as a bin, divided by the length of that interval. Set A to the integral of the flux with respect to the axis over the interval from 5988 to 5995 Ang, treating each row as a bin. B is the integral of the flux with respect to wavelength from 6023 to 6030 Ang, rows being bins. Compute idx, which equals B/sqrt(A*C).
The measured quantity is 2.6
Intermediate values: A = 80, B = 78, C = 10.8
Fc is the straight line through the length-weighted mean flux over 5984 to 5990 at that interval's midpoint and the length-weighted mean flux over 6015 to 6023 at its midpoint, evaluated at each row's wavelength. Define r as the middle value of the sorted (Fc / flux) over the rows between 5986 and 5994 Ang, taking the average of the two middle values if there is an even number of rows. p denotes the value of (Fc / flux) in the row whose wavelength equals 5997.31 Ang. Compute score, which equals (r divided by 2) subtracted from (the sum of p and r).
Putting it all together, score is 1.56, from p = 1.05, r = 1.01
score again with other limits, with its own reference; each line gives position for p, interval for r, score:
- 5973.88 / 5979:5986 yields 1.58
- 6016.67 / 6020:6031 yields 1.47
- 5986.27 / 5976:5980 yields 1.50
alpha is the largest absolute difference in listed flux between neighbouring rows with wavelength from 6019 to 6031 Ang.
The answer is 0.95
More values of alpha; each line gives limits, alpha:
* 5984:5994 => 0.82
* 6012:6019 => 1.10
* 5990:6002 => 1.04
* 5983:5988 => 0.82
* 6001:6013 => 1.06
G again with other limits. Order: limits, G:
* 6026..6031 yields 11.2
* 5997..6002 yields 11.5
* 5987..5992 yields 11.7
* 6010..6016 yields 11.0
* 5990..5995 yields 11.4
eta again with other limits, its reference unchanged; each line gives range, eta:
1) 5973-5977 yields 1.01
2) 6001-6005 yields 1.02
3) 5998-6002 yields 1.03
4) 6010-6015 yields 0.97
